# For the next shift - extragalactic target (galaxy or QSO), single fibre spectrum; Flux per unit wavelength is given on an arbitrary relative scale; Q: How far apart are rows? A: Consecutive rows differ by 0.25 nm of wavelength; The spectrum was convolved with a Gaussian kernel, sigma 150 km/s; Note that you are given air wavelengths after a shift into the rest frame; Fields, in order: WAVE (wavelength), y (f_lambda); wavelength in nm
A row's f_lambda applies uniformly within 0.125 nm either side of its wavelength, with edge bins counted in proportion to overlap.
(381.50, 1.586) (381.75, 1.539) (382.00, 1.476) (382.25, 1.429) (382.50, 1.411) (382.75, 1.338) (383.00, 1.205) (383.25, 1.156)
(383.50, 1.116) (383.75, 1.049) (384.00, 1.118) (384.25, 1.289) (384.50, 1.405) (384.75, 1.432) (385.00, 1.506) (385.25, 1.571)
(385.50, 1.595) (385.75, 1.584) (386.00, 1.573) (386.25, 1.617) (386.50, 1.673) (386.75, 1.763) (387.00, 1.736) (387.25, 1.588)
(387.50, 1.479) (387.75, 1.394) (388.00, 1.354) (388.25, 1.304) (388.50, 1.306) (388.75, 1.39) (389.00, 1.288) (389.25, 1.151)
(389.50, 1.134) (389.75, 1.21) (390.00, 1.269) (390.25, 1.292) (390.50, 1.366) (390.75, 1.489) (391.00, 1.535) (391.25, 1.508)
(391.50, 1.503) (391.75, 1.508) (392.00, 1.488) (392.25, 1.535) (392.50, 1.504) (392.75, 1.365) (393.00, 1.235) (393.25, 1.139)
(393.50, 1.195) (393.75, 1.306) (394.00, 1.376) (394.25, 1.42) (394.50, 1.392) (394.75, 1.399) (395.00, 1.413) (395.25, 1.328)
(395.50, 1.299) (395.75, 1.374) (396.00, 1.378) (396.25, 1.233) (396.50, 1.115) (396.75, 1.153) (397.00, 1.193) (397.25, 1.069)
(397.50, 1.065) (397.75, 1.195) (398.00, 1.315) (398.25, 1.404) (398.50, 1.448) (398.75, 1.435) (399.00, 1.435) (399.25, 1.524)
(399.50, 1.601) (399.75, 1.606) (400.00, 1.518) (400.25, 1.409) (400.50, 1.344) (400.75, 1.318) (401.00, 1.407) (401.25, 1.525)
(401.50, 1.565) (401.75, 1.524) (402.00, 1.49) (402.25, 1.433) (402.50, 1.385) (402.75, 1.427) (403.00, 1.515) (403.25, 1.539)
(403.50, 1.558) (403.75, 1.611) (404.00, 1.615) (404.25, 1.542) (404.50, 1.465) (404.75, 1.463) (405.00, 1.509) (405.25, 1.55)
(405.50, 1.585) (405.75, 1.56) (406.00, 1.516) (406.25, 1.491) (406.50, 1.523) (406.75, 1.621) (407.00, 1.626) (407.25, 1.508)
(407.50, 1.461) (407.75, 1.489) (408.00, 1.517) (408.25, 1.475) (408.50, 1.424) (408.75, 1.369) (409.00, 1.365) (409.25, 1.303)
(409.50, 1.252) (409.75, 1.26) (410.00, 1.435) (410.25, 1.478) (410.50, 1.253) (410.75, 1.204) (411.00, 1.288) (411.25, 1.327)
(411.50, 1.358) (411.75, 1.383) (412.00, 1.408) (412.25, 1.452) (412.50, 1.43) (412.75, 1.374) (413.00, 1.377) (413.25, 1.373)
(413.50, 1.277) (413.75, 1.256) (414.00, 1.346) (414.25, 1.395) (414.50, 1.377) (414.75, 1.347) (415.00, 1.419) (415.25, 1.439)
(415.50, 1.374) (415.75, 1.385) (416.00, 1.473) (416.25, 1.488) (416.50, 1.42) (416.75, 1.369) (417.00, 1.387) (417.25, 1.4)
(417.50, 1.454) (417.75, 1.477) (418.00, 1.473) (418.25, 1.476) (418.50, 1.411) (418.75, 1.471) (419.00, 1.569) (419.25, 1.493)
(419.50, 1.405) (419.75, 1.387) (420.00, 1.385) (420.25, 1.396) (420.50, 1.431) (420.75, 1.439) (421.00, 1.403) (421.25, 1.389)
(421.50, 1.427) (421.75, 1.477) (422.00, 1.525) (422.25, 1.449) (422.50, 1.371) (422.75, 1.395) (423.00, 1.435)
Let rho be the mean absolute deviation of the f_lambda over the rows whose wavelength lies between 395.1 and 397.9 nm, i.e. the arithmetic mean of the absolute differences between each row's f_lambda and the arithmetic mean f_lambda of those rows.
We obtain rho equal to 0.095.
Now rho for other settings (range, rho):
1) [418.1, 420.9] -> 0.044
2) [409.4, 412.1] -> 0.074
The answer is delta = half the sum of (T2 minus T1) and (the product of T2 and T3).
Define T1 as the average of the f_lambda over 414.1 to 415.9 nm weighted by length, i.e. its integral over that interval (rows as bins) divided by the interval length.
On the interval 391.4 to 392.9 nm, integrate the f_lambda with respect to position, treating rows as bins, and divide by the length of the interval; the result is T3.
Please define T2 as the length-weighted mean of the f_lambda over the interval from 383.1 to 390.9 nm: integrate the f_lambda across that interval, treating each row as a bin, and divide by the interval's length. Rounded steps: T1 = 1.39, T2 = 1.39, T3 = 1.48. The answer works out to 1.03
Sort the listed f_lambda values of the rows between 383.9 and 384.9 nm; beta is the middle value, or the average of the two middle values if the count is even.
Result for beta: 1.35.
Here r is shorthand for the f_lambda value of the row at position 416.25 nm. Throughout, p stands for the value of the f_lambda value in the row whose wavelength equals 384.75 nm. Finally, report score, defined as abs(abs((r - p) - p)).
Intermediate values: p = 1.432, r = 1.488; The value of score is 1.38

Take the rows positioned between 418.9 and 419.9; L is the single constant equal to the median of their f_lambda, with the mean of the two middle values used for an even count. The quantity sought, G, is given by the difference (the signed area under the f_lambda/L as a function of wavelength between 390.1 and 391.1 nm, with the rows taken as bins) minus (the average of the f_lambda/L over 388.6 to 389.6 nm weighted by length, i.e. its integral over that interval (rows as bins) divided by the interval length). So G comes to 0.12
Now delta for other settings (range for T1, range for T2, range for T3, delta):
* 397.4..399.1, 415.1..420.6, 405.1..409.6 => 1.11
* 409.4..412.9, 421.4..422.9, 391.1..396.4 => 1.04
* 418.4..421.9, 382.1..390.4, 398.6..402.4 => 1.00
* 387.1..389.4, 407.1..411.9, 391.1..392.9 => 1.03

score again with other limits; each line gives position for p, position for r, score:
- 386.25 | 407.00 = 1.61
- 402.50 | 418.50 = 1.36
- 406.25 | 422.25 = 1.53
